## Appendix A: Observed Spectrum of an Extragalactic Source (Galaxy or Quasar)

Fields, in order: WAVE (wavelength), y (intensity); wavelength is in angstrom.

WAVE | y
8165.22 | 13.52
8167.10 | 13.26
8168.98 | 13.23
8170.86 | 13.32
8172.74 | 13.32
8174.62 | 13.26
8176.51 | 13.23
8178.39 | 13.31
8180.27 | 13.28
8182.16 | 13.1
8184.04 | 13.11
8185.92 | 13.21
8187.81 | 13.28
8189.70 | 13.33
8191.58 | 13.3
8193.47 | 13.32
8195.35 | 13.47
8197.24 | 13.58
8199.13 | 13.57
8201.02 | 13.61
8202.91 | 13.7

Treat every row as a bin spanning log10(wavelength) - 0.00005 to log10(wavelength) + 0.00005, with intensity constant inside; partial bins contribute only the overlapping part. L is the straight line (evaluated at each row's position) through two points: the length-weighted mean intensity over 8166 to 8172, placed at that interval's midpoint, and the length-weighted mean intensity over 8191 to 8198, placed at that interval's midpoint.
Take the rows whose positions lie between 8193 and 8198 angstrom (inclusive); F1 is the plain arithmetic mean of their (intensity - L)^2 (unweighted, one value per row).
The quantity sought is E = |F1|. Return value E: 0.011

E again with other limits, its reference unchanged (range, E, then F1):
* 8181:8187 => 0.053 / 0.053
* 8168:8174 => 0.001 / 0.001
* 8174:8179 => 0.004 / 0.004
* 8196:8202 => 0.020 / 0.020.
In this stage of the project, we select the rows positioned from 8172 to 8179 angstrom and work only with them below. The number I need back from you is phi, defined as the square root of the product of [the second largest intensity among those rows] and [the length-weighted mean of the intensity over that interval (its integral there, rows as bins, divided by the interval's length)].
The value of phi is 13.29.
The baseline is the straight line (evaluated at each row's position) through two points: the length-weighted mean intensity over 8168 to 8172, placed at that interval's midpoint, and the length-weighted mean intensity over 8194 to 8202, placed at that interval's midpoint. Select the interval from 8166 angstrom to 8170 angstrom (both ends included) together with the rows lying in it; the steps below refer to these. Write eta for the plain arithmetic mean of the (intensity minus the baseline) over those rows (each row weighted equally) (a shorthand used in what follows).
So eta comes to -0.03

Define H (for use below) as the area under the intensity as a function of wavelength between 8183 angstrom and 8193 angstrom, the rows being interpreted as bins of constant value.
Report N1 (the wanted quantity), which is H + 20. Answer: 153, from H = 133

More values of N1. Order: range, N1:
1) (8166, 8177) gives 166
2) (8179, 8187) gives 125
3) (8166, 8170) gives 73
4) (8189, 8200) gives 168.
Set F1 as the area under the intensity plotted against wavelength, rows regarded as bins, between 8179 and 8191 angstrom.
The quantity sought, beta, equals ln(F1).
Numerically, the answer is 5.1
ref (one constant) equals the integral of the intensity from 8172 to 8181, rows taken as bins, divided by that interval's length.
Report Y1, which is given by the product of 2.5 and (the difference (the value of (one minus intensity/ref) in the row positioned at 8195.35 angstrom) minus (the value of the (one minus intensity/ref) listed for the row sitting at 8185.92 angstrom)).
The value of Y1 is -0.049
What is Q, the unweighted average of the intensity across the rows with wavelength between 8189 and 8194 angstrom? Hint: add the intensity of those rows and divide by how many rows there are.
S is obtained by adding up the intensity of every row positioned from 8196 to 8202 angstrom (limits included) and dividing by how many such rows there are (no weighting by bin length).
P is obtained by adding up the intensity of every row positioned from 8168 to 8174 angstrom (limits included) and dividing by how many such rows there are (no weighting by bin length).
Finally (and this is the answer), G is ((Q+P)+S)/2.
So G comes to 20.1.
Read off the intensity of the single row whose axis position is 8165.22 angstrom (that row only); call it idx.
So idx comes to 13.52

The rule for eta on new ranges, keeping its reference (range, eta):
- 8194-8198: 0.00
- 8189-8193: -0.16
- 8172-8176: -0.03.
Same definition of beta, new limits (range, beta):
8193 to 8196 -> 3.7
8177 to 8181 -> 4.0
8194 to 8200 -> 4.4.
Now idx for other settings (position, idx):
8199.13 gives 13.57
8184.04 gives 13.11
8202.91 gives 13.7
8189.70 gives 13.33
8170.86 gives 13.32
